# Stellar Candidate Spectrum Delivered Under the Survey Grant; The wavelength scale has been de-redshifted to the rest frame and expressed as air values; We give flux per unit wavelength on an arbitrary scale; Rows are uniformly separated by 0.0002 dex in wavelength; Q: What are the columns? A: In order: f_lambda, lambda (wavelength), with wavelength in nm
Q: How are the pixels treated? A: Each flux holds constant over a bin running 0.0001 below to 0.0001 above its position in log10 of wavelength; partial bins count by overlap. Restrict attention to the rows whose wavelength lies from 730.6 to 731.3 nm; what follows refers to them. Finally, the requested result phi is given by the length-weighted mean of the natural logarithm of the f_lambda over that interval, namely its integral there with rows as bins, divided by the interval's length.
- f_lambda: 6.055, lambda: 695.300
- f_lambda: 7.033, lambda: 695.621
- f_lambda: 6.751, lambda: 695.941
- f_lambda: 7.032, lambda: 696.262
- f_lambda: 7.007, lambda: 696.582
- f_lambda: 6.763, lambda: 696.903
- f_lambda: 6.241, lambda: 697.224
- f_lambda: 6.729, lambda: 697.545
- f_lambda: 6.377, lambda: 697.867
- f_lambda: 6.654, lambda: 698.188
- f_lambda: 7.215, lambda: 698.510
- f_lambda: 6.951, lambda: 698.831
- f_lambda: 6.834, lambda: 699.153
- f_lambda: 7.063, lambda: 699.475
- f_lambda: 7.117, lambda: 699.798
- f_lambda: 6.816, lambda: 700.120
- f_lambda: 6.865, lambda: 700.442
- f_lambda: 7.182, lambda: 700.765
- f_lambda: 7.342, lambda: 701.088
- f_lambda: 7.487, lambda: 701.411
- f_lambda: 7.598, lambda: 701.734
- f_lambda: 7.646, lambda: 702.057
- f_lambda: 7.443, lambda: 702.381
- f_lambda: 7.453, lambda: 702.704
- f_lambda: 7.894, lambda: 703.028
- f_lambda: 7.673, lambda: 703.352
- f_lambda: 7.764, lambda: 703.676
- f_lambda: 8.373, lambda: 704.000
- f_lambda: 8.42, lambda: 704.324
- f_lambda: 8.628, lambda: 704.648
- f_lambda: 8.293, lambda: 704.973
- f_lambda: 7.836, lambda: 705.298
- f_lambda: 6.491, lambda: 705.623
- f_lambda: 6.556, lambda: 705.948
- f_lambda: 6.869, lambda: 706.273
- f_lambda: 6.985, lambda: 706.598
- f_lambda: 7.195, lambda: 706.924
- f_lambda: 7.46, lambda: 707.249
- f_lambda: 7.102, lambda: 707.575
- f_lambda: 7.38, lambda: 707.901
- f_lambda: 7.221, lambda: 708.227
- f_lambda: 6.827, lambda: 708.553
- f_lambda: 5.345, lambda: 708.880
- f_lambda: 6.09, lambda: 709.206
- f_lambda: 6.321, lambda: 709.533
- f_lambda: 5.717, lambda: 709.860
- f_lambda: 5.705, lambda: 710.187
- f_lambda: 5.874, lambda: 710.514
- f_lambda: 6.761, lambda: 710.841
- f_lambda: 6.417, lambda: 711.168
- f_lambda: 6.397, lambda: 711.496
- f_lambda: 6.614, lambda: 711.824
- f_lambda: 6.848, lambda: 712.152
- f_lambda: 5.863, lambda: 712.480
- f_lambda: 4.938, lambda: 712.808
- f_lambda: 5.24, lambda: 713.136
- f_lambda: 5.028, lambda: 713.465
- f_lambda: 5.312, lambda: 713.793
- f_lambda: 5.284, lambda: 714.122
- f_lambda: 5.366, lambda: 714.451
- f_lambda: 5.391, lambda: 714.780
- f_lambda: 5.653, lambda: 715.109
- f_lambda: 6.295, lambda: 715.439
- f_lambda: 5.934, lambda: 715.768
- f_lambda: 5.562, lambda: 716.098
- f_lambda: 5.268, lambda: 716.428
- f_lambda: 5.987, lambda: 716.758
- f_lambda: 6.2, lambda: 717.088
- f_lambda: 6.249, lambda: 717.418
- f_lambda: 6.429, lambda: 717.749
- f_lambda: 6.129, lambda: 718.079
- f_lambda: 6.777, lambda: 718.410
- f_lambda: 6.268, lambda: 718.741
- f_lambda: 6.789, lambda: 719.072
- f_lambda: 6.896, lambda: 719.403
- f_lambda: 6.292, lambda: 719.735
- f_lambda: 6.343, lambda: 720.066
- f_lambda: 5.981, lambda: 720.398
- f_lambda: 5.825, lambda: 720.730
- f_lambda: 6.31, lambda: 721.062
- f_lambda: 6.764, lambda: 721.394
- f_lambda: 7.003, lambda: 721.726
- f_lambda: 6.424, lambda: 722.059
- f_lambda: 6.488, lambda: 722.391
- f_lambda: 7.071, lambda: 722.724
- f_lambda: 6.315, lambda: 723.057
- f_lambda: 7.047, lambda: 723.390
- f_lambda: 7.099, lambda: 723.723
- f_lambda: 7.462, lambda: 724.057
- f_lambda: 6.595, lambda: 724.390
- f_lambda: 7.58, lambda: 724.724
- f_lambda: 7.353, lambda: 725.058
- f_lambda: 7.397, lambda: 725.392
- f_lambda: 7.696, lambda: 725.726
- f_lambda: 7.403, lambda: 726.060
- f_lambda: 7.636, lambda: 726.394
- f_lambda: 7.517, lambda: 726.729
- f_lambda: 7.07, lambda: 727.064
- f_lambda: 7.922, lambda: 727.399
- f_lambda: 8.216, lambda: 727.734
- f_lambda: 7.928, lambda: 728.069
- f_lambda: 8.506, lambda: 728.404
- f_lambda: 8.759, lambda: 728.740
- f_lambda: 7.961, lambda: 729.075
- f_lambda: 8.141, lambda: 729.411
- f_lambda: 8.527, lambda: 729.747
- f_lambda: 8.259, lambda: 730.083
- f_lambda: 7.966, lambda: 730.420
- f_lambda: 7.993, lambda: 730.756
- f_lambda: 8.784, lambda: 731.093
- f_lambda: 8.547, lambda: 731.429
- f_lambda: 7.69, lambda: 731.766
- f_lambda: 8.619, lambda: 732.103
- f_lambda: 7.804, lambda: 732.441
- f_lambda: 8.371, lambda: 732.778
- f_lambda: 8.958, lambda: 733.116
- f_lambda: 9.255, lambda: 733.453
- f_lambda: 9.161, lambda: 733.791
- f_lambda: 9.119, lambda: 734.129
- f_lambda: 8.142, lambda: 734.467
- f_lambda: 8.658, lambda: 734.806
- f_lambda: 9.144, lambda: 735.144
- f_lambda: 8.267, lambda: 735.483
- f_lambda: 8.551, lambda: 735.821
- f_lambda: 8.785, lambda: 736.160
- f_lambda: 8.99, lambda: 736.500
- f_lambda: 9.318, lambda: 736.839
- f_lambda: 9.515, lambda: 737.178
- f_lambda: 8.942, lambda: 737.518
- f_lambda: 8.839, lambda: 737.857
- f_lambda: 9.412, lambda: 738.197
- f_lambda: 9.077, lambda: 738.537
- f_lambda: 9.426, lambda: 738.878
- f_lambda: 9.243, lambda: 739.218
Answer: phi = 2.13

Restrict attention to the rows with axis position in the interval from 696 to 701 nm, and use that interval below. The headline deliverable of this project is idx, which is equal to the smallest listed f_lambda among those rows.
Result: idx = 6.241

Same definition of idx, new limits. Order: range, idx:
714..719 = 5.268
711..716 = 4.938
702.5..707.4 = 6.491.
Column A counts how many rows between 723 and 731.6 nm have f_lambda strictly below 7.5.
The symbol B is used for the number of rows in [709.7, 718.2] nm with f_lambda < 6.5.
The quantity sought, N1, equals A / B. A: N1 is 0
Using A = 9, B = 23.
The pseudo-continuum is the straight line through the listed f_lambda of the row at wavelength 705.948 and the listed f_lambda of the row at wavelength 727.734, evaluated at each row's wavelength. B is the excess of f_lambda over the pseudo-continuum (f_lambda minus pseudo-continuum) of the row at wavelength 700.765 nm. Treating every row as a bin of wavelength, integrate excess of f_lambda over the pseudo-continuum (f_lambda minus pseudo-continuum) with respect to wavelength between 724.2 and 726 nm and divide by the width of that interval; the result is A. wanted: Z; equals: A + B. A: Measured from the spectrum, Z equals 0.3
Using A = -0.7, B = 1.0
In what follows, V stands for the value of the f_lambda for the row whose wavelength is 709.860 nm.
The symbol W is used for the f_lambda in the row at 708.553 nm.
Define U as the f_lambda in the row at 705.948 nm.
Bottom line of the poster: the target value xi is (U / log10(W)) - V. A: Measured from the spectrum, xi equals 2.1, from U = 6.556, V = 5.717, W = 6.827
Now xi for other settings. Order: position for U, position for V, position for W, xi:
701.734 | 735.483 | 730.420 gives 0.2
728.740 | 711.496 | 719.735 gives 4.6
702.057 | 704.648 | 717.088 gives 1.0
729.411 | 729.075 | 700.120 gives 1.8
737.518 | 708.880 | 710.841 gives 5.4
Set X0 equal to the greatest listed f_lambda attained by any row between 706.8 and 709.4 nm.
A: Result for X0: 7.46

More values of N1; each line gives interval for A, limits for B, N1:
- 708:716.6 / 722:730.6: 9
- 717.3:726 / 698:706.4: 24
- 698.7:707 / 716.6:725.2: 1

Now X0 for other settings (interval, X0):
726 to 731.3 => 8.784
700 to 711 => 8.628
